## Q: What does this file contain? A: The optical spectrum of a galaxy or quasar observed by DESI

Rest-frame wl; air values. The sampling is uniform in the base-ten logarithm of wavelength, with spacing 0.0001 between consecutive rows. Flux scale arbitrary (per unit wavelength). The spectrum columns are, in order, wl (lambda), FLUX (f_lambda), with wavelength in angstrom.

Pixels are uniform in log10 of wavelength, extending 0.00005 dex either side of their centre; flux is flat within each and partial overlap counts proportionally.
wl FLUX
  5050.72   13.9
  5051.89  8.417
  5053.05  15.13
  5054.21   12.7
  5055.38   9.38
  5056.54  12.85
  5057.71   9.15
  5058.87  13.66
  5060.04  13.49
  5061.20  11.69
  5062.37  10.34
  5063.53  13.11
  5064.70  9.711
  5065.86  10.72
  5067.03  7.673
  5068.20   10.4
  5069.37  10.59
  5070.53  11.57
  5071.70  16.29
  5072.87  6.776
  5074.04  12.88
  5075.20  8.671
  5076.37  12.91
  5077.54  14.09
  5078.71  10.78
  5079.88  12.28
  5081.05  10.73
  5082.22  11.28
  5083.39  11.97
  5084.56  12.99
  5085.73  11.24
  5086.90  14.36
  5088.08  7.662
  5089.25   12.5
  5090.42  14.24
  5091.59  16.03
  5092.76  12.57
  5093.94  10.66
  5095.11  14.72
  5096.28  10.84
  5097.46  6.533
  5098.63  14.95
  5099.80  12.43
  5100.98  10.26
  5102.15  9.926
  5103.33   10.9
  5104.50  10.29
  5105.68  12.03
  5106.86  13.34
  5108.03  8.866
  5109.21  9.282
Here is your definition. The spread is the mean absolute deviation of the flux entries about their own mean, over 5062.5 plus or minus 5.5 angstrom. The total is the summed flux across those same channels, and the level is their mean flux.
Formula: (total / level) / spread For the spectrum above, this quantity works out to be 5.3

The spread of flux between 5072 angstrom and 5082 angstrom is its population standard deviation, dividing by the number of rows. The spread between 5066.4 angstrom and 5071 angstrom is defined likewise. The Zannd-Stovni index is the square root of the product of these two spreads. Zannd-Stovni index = 1.82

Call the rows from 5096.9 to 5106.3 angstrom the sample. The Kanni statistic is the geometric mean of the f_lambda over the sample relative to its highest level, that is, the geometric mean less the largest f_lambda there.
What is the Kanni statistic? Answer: -4.3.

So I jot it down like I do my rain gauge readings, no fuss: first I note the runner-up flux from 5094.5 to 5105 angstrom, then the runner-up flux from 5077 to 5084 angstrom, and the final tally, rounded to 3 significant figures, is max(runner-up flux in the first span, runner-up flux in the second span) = 14.7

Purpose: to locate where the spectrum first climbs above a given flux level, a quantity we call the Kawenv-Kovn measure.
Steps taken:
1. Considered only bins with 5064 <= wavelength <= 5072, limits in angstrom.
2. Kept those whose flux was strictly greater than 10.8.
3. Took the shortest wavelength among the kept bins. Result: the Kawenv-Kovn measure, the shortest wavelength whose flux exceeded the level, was 5070.53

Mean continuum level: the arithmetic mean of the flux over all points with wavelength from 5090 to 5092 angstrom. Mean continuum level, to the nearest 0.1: 15.1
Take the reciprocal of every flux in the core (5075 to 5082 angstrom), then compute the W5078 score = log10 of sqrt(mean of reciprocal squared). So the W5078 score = -1.05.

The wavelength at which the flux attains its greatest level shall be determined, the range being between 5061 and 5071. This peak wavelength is 5063.53 angstrom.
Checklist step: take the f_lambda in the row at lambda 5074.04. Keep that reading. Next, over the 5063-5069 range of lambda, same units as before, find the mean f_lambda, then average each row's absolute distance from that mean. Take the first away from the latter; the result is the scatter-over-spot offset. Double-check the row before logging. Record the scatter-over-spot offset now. -12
